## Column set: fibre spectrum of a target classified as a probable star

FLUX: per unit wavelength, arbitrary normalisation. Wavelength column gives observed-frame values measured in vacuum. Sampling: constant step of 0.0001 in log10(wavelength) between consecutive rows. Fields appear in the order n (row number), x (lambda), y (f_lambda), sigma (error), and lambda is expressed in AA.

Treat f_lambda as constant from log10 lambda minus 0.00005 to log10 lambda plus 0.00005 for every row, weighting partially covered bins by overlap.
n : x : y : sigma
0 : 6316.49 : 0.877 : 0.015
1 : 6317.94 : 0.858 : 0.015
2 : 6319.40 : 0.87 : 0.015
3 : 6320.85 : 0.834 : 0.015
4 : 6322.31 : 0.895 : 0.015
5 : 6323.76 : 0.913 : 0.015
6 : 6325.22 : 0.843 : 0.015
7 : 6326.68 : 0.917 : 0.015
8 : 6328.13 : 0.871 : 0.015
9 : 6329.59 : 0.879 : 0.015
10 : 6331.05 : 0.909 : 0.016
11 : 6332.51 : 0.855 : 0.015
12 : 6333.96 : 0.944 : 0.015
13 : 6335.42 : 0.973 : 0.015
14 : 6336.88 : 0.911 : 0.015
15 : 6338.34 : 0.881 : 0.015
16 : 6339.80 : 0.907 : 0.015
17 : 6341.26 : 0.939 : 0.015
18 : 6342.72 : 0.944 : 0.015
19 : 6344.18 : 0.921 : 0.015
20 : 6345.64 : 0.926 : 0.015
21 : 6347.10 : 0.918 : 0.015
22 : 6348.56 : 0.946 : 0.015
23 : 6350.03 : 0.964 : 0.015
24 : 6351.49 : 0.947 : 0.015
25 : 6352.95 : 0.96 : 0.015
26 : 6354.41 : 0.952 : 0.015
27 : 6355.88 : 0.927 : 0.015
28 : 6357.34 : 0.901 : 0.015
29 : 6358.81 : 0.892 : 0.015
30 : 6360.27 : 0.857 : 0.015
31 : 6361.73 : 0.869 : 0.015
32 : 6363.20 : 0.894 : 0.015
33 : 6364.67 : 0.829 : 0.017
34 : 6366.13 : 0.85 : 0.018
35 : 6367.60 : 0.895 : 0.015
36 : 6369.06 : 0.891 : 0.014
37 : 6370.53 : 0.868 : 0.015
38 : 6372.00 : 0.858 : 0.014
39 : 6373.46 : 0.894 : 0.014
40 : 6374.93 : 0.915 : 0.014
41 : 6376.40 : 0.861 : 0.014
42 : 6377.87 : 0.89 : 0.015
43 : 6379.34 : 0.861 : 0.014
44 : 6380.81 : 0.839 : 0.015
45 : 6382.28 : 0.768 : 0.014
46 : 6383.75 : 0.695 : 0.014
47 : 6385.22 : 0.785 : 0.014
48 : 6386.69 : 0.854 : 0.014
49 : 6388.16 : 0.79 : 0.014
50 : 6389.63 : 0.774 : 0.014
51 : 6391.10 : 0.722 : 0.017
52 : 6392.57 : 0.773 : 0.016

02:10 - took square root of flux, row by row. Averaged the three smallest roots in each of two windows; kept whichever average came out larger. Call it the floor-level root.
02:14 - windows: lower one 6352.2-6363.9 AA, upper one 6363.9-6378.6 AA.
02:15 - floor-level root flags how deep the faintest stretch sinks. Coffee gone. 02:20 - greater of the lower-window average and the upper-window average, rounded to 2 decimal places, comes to 0.93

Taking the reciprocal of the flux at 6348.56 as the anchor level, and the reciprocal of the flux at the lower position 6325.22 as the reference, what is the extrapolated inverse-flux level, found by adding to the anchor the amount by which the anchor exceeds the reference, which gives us 0.93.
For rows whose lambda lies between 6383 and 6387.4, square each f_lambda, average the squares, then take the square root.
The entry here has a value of 0.781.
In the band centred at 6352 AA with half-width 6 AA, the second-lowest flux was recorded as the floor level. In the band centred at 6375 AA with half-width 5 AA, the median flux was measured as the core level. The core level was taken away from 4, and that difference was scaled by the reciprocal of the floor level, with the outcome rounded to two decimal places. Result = 3.41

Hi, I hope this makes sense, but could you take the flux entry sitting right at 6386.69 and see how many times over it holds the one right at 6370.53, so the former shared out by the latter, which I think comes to 0.984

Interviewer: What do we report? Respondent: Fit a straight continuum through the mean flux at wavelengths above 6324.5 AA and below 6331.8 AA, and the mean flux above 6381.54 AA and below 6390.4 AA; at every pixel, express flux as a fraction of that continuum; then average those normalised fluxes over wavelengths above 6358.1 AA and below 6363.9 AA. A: 1.07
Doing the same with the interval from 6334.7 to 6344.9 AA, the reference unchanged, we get 1.07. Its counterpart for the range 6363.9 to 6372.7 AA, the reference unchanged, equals 1.07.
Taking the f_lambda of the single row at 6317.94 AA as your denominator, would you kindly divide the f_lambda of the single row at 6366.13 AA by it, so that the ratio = 0.99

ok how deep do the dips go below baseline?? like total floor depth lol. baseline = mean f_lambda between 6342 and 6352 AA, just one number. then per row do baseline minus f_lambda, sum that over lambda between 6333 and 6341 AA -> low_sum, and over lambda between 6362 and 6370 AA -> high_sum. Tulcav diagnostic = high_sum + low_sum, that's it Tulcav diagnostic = 0.40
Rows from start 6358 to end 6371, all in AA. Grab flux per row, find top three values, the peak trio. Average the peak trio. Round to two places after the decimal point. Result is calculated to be 0.89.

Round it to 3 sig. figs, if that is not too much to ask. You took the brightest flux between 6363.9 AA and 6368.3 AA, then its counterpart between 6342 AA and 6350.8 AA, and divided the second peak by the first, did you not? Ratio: 1.08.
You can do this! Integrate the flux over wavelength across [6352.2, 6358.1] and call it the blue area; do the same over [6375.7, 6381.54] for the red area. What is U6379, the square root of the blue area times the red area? 5.27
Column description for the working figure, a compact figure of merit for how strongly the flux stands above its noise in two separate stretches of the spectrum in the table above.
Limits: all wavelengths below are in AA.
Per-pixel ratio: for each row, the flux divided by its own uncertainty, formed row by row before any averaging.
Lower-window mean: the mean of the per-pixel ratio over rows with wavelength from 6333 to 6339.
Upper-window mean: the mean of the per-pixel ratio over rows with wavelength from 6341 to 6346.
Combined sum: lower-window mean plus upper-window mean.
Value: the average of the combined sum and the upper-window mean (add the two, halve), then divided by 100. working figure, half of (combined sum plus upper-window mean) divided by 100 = 0.93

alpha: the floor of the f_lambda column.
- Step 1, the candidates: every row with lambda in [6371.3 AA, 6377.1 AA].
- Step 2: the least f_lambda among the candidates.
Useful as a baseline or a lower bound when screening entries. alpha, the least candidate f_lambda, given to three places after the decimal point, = 0.858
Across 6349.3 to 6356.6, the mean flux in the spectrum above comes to 0.950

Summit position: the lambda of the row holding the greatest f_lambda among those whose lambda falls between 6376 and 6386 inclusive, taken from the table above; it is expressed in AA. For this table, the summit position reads 6377.87 AA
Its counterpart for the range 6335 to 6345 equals 6335.42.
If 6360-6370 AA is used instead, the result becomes 6367.60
